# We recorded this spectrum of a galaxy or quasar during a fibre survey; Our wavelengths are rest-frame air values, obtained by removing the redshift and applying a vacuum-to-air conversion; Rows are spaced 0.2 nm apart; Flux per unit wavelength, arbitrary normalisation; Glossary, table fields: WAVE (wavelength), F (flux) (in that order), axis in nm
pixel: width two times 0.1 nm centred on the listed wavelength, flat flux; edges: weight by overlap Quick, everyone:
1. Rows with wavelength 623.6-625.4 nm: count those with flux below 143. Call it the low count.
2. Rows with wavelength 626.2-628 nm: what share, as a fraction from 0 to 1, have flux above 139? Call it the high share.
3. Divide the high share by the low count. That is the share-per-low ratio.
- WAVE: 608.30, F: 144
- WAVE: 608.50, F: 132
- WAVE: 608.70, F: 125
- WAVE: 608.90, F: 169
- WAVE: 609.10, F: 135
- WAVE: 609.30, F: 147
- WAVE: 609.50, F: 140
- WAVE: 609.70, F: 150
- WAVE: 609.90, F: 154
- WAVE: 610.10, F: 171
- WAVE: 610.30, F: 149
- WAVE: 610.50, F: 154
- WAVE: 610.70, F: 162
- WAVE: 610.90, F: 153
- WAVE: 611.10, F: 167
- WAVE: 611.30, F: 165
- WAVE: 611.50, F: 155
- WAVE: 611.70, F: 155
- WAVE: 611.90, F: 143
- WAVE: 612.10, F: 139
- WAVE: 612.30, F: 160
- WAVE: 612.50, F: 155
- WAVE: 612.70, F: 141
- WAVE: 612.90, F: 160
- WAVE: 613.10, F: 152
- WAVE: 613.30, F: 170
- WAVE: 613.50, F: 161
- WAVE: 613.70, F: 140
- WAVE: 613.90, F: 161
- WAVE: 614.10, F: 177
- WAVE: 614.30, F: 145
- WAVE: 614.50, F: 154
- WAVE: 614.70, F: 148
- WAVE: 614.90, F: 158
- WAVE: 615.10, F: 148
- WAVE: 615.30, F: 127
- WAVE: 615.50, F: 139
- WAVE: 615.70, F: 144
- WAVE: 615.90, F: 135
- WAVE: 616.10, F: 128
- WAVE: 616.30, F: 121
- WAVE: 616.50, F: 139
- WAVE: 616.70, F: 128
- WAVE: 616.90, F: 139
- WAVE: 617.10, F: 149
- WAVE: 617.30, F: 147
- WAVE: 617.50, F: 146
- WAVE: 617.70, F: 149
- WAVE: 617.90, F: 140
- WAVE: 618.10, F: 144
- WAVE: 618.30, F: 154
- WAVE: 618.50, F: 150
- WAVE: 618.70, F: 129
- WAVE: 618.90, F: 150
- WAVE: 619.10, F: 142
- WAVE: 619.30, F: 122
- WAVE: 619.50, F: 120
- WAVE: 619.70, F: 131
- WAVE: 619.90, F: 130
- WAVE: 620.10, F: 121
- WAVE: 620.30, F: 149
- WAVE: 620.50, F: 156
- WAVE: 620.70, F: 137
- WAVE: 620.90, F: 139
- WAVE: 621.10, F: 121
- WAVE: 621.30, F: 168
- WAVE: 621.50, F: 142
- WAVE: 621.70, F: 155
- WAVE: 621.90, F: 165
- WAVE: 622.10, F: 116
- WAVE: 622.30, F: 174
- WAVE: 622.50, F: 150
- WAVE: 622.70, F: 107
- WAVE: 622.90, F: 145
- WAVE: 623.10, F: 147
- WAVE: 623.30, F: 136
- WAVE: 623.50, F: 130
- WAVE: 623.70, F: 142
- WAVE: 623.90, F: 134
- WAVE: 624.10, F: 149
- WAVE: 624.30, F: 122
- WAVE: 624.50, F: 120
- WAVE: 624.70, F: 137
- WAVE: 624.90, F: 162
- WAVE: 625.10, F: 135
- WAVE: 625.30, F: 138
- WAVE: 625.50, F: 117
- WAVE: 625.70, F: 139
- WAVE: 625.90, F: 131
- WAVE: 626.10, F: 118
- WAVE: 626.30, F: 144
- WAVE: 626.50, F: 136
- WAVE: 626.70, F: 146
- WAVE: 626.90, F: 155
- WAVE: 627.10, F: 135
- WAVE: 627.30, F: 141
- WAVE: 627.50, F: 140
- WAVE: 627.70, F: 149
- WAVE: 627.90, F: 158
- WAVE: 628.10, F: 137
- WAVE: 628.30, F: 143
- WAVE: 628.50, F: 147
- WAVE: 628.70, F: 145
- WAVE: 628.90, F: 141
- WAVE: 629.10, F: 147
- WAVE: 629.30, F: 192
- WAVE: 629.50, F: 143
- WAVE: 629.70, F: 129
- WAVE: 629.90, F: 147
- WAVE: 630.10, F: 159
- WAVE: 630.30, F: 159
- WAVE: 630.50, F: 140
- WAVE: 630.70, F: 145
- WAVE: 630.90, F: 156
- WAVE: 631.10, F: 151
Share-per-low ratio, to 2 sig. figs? 0.11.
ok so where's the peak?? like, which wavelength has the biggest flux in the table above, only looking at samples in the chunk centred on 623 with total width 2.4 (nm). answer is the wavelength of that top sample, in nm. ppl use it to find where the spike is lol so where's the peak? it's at 622.30 nm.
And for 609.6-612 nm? 610.10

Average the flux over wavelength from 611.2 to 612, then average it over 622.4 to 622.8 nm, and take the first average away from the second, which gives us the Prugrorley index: -26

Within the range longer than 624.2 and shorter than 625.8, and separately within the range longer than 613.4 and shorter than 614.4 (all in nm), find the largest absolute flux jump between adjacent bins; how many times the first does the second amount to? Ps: 1.19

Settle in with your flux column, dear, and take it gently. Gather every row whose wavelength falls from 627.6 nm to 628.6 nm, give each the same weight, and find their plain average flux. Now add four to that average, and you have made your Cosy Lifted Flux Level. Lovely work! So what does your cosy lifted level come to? 151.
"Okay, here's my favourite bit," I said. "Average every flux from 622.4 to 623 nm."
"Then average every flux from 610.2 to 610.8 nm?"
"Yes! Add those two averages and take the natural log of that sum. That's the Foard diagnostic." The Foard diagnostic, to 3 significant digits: 5.67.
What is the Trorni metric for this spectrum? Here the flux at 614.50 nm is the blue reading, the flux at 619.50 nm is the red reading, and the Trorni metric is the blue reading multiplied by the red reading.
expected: 18480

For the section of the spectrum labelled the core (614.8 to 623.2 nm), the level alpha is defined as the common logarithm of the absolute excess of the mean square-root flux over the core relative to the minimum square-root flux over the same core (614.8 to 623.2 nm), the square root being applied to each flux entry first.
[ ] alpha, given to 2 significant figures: 0.17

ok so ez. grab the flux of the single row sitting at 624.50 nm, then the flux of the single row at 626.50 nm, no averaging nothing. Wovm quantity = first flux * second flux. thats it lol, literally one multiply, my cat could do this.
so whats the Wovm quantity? 16320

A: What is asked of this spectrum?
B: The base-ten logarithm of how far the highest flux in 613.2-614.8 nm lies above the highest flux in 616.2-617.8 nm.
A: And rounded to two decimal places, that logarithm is 1.45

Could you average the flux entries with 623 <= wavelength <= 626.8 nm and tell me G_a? 136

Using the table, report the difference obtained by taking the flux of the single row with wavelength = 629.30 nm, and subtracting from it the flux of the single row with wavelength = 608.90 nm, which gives 23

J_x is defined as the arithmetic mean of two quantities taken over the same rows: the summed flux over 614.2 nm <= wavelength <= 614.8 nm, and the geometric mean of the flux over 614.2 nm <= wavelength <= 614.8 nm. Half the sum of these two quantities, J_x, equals 298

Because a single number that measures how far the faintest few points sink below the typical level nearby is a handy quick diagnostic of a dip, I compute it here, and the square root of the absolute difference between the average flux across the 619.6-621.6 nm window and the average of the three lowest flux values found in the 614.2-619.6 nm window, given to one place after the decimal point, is 4.3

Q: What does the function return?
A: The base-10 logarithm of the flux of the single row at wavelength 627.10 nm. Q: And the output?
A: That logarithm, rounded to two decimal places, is 2.13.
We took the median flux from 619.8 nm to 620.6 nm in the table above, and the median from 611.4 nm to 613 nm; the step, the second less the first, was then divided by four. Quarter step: 4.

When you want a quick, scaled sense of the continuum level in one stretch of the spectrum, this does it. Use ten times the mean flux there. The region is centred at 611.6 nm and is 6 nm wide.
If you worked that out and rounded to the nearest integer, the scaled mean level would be 1536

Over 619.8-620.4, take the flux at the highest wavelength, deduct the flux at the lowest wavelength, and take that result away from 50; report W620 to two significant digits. 31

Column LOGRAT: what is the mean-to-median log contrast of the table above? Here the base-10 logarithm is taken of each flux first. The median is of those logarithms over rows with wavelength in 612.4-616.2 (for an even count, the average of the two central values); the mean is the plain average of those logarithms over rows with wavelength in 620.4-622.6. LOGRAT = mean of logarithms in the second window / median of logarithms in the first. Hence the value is 0.998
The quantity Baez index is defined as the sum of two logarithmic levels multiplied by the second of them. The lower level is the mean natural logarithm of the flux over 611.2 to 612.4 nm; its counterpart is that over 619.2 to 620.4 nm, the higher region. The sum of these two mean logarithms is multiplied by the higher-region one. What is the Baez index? 48.0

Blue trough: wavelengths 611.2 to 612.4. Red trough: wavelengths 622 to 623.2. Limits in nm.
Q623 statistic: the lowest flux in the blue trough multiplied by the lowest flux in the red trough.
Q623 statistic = 14873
